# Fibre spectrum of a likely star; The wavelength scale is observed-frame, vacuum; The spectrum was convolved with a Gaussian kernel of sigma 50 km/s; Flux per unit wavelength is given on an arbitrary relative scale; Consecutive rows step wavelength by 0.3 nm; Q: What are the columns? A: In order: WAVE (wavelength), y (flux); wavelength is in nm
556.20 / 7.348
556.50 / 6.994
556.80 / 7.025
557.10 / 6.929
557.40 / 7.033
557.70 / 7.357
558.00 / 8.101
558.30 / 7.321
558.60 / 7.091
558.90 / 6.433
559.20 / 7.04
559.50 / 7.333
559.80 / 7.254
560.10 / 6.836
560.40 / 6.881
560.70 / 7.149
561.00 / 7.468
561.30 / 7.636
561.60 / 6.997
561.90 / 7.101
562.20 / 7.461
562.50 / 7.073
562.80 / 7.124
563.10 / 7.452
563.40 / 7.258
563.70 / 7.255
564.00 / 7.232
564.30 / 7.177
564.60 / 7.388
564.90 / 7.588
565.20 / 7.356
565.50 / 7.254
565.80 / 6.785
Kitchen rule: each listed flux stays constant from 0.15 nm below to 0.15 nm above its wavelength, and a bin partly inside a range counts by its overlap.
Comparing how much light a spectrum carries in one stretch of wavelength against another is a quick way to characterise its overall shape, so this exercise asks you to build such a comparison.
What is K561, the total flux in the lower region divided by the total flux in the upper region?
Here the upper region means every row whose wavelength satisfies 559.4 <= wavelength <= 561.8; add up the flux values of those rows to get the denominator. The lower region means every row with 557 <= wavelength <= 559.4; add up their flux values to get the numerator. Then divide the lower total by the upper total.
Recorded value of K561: 0.996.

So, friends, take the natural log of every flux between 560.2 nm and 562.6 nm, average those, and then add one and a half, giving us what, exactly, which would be 3.476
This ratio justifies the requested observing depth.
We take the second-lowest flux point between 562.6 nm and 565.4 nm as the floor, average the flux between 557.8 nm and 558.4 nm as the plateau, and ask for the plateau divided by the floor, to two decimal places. 1.07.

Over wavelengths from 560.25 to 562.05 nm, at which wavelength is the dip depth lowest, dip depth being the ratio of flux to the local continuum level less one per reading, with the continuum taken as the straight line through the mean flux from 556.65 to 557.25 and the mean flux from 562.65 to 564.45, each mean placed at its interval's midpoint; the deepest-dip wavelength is 560.40 nm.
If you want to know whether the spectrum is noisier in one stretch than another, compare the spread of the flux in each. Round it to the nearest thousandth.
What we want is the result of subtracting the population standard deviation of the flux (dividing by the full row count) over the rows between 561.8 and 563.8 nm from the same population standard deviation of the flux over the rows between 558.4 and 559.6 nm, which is 0.183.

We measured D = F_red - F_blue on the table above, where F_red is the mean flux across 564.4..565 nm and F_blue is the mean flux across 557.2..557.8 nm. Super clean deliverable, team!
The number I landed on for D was 0.3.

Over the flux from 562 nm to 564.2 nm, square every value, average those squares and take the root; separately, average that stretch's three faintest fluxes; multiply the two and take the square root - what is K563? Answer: 7.20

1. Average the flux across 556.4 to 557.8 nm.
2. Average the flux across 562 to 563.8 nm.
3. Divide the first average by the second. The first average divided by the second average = 0.972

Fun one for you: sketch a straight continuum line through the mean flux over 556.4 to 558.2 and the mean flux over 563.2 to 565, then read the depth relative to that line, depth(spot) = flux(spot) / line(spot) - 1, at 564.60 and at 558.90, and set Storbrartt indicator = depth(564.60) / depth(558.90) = -0.1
